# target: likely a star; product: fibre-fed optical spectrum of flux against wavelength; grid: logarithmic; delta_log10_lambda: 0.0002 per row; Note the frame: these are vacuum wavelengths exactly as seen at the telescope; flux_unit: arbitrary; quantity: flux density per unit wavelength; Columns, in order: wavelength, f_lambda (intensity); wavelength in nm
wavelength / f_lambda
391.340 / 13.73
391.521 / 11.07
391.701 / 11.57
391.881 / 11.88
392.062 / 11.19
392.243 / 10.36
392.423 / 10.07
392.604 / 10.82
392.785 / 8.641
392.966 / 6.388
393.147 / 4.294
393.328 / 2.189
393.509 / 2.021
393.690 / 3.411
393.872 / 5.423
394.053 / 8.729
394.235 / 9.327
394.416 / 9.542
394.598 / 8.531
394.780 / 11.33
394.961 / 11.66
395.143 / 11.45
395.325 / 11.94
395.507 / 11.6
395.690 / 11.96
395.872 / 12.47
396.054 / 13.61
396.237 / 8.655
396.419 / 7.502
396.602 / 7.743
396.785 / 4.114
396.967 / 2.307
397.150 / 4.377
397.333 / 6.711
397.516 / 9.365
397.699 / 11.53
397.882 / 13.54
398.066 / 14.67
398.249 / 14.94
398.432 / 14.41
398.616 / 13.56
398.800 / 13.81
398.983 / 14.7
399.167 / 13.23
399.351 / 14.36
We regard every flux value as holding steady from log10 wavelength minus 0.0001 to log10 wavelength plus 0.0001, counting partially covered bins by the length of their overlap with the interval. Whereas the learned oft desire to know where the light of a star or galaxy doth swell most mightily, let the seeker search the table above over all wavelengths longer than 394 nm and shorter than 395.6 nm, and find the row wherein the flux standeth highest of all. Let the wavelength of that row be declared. 395.325 nm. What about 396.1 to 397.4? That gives 396.237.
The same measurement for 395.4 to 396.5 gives 396.054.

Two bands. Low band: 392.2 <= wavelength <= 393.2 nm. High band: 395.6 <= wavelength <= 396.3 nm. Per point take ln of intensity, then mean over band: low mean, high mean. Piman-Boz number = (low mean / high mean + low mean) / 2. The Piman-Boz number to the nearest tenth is 1.5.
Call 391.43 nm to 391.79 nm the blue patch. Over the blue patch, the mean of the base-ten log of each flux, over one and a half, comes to 0.70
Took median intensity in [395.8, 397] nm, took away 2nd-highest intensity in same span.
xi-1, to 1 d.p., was -4.7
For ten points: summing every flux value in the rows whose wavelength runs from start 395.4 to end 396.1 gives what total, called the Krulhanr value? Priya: 50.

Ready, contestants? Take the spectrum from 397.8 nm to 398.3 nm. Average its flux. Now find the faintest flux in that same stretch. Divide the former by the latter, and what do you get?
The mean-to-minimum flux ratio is 1.1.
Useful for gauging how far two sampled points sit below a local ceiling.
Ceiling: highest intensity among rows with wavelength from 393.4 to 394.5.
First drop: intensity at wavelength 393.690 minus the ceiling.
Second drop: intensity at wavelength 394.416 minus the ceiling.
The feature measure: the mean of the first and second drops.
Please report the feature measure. -3.1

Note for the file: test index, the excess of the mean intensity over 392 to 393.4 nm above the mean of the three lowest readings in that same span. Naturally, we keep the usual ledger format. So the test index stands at 3.7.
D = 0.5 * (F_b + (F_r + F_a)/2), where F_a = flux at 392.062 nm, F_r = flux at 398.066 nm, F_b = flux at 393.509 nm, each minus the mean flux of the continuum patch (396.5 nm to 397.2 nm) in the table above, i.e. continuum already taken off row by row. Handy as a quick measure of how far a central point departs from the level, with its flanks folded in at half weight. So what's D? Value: 2.8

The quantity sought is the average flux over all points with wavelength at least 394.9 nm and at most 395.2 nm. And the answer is 12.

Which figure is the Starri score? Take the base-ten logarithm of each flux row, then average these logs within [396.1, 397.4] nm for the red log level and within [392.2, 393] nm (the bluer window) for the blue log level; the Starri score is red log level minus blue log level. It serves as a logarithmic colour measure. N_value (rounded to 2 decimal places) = -0.22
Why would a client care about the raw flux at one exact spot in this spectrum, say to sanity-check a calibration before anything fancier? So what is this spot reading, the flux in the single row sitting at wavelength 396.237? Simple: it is 8.655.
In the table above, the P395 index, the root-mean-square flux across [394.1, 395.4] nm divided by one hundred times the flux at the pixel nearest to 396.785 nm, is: 0.026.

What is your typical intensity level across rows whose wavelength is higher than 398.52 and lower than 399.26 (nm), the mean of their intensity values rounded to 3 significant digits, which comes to 13.8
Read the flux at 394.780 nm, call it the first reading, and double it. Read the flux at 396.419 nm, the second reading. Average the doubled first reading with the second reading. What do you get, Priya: 15.1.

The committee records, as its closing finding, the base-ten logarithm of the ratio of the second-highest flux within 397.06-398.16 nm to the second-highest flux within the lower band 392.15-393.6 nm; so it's 0.12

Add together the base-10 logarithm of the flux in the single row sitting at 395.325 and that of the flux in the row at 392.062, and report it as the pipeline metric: 2.13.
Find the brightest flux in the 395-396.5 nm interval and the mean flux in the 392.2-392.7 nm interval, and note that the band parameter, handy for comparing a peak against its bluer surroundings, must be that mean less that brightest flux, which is -3.2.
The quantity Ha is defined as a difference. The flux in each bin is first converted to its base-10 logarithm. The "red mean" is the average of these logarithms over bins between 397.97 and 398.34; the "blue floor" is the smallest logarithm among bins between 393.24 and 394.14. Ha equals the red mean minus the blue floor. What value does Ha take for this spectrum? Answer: 0.86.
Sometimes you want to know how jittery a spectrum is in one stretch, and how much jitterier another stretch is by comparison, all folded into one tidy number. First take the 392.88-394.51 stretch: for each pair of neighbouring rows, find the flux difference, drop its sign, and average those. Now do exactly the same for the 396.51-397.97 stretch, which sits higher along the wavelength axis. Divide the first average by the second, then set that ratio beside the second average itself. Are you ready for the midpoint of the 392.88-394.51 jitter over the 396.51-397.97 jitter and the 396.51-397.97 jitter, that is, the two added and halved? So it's 1.50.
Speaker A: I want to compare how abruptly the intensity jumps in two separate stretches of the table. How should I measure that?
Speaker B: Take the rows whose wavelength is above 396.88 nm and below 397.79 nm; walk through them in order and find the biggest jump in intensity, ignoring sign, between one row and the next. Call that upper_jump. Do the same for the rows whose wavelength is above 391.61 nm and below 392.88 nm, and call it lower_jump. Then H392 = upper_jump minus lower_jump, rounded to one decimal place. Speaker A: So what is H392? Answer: 0.5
